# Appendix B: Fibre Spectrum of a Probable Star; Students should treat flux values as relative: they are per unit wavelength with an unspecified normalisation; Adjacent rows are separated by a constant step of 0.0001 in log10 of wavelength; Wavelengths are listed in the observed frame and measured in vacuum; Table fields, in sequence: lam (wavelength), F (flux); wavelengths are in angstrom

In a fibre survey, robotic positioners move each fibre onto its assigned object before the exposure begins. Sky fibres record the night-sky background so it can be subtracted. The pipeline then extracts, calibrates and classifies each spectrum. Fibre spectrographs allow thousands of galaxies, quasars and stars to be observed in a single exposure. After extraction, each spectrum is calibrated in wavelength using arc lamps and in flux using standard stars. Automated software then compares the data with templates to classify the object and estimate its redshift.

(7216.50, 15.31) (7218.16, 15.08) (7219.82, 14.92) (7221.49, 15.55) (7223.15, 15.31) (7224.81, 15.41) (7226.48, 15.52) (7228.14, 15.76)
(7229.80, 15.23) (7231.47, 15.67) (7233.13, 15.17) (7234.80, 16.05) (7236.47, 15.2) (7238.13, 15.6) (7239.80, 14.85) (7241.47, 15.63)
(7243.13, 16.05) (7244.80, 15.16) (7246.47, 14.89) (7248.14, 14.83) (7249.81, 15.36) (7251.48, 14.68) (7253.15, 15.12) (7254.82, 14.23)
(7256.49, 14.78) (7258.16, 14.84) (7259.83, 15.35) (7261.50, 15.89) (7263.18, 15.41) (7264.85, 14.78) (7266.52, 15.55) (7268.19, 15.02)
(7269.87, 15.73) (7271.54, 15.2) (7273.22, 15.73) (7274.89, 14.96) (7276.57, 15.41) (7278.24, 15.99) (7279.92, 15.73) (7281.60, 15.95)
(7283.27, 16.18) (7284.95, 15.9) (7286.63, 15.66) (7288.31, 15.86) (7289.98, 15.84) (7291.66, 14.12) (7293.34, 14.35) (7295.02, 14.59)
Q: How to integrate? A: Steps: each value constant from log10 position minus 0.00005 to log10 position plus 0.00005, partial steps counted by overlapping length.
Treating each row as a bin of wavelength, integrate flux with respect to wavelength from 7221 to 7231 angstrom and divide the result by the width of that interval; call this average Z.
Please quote 15.5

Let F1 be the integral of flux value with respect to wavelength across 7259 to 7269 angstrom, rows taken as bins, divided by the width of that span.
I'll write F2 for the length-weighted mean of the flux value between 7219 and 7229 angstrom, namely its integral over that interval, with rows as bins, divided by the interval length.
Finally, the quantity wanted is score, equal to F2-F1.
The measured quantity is 0.1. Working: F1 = 15.3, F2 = 15.4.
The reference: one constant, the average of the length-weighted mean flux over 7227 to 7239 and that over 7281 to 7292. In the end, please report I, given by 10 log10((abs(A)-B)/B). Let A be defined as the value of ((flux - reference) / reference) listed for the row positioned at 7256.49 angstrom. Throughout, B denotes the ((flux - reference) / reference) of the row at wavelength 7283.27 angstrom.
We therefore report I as -3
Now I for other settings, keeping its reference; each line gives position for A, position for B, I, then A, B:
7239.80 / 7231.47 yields 12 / -0.049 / 0.003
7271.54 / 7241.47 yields 17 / -0.027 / 0.000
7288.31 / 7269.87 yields 1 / 0.015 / 0.007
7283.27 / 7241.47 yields 19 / 0.036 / 0.000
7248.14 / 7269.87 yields 8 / -0.051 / 0.007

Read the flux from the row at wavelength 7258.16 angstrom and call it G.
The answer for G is 14.84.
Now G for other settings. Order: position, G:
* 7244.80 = 15.16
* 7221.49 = 15.55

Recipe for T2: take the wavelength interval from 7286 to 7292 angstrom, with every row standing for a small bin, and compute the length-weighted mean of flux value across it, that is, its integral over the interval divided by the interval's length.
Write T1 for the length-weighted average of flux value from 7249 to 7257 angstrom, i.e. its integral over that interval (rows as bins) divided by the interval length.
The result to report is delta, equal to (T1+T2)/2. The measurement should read 15.2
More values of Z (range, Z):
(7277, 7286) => 15.9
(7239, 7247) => 15.3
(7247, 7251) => 15.0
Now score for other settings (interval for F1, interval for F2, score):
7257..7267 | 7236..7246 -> 0.1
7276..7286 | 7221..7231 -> -0.4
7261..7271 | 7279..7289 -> 0.5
